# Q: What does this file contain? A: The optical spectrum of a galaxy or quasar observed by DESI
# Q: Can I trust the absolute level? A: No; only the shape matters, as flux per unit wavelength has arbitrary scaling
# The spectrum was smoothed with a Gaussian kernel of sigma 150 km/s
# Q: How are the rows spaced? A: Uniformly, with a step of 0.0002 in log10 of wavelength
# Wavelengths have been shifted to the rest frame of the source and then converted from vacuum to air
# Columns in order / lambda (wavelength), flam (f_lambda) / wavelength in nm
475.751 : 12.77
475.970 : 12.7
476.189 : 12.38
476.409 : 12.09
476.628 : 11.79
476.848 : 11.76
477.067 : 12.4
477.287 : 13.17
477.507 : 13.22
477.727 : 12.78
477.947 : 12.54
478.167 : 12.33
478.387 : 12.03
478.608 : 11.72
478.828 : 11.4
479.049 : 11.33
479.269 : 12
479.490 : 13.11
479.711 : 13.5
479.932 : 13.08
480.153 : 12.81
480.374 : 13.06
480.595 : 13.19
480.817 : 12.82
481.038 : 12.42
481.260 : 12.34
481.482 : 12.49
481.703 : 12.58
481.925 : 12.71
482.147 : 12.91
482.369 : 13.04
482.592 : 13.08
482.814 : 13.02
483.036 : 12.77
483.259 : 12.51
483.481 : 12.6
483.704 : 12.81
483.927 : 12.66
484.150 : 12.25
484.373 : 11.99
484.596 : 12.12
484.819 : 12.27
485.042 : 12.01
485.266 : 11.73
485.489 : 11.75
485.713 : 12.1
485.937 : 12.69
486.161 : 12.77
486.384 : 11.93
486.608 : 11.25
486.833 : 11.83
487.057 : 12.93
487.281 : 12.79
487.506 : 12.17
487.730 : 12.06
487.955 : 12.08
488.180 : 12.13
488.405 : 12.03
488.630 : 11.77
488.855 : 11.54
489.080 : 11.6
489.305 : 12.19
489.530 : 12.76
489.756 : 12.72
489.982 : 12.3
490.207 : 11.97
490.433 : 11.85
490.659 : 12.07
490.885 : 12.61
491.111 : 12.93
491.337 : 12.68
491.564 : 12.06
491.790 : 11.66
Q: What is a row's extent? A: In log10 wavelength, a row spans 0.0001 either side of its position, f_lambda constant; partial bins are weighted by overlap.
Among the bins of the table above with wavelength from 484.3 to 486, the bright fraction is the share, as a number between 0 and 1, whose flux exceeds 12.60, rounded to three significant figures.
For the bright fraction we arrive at 0.125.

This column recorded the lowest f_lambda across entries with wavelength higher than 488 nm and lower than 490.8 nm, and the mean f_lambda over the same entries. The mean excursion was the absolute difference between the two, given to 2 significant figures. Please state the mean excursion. 0.54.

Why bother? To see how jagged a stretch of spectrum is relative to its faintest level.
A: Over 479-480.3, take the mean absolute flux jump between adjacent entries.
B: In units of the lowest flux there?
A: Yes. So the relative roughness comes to 0.050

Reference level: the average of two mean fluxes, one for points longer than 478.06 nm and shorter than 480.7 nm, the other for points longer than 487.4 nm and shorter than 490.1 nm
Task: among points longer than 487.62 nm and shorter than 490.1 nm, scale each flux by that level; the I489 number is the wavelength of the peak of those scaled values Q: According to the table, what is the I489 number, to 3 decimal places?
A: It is 489.530 nm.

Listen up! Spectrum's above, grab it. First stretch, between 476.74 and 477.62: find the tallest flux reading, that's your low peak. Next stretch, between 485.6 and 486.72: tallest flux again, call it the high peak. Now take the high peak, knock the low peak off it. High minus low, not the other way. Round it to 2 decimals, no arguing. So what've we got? -0.45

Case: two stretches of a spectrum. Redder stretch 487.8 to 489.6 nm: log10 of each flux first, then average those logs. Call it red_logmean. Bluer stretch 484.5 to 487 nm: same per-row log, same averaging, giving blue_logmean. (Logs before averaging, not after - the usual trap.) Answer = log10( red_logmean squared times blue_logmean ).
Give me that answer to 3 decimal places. 0.100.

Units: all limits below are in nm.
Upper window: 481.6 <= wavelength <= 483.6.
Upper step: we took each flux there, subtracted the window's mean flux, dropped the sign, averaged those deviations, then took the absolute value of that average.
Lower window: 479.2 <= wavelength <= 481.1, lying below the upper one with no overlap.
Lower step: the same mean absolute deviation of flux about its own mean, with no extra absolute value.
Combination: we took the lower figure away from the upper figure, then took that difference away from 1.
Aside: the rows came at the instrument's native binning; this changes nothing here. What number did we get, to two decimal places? 1.15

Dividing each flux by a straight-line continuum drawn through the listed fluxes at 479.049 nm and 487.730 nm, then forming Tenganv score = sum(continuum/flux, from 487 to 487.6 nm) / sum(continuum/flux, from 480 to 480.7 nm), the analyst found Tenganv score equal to 1.08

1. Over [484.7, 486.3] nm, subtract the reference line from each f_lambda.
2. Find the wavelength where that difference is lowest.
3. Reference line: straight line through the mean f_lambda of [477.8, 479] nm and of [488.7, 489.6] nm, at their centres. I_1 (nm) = 485.266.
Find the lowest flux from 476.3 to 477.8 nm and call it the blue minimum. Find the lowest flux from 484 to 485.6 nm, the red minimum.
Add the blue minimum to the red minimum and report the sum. 23.5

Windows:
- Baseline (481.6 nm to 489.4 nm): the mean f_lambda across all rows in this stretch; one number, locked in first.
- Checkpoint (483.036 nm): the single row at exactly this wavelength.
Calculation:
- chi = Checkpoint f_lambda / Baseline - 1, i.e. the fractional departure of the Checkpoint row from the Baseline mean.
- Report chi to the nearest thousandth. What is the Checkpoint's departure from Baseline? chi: 0.038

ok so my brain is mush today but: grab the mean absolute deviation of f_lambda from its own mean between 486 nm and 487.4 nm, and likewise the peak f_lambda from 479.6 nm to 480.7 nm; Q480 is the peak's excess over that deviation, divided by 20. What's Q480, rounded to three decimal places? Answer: 0.646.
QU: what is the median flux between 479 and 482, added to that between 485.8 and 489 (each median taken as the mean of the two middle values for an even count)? 24.83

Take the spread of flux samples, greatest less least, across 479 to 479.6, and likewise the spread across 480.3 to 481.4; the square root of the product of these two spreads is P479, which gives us 1.23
